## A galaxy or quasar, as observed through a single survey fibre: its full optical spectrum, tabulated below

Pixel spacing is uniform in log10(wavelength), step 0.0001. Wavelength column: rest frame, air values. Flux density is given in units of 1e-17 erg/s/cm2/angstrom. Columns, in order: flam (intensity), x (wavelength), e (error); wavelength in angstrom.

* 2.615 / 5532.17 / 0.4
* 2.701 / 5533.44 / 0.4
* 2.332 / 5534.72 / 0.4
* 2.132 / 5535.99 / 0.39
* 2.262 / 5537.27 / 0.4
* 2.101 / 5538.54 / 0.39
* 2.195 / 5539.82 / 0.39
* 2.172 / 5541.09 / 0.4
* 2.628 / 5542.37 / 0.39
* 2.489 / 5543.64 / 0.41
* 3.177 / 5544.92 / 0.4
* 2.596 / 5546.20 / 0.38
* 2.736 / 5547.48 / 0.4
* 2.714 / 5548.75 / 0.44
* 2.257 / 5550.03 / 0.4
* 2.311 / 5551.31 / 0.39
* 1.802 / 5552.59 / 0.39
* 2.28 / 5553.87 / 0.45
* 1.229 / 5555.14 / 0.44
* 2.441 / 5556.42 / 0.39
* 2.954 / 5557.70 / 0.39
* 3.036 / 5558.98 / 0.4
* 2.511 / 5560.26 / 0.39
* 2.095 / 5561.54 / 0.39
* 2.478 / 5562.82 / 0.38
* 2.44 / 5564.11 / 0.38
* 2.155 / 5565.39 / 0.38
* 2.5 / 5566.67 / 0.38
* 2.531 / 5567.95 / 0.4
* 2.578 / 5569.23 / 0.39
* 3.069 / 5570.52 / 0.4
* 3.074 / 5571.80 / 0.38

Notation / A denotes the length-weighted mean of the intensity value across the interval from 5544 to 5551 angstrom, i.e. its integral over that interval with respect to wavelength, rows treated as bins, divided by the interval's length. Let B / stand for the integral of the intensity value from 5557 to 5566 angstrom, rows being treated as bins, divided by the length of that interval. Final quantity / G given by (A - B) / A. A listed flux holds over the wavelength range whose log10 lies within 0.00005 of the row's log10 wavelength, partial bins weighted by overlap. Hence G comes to 0.05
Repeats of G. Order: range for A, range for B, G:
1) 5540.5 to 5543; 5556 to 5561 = -0.14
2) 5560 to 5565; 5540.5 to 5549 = -0.12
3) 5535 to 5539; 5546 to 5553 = -0.10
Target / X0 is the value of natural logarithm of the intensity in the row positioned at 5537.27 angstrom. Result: 0.82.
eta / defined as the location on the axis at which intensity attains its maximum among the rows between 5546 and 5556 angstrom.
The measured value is 5547.48 angstrom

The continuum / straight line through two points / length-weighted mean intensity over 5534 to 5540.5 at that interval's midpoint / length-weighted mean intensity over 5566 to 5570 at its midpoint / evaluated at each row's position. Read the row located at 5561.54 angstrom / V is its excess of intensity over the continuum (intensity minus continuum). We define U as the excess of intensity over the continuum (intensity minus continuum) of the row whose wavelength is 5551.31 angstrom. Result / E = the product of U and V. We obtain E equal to 0.021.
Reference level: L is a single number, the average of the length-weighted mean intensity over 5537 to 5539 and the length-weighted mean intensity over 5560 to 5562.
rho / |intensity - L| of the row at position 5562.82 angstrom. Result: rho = 0.25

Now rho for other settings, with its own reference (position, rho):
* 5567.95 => 0.30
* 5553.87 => 0.05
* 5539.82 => 0.04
